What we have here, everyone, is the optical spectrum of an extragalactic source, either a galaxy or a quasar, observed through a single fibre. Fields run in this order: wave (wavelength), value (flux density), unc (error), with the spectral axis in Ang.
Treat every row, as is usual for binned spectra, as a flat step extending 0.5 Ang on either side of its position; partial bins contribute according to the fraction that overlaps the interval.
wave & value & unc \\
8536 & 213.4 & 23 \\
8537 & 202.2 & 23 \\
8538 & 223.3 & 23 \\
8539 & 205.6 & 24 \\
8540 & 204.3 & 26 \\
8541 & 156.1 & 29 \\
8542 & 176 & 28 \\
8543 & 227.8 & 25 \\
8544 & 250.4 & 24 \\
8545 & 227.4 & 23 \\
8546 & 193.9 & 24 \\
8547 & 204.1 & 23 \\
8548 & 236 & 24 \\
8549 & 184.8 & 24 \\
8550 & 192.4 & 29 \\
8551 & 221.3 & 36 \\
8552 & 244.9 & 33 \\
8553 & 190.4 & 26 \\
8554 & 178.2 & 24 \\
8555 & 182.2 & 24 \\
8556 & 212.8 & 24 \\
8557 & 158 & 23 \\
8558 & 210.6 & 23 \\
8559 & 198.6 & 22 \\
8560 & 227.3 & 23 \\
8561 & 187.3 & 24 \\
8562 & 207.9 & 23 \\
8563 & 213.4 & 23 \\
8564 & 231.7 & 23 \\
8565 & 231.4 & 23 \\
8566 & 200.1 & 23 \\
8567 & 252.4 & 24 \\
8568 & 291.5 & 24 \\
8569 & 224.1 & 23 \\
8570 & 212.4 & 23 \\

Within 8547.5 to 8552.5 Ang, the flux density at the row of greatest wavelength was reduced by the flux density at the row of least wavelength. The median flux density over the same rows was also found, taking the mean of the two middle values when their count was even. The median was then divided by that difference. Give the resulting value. 25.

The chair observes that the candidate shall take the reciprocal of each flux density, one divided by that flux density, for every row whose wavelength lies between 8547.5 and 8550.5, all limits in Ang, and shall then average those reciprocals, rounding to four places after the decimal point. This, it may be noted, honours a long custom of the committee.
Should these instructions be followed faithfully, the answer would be 0.0049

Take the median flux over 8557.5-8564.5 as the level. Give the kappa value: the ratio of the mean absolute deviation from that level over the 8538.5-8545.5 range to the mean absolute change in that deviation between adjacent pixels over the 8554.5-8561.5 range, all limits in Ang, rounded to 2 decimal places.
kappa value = 0.98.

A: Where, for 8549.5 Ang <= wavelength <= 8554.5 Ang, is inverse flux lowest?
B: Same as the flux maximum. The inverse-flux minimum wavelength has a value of 8552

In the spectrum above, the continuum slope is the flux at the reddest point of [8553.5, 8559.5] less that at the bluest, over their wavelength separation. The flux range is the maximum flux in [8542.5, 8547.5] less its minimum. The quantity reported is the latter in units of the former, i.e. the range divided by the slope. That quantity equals 14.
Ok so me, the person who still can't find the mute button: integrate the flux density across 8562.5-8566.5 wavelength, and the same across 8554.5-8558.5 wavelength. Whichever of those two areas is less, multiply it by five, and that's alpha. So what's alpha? 3818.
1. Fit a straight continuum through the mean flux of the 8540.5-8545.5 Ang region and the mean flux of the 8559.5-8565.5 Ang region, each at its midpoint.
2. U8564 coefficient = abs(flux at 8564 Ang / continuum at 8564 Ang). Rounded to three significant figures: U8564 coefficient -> 1.07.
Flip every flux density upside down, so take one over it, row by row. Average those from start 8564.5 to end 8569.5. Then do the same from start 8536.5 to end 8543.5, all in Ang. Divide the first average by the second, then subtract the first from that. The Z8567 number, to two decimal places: 0.83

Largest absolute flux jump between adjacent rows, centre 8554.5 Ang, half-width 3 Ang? 55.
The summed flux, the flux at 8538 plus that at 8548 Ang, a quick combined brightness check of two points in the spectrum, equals 459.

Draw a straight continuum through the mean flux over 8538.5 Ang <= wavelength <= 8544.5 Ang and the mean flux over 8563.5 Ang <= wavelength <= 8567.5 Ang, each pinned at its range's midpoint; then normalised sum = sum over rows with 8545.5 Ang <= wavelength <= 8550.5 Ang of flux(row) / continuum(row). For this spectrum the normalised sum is 4.8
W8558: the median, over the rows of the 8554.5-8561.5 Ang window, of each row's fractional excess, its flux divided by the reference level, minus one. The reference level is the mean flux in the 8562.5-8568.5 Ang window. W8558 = -0.16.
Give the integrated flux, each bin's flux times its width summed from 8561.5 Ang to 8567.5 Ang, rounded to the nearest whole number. 1337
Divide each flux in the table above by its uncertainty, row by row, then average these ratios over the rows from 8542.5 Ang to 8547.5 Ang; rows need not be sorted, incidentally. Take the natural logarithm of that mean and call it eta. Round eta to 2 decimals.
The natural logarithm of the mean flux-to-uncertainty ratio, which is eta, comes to 2.23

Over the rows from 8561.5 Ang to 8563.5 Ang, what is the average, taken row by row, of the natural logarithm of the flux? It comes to 5.35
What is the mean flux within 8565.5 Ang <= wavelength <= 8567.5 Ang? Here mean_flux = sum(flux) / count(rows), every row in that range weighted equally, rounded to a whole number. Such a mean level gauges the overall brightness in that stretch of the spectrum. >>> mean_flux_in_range 226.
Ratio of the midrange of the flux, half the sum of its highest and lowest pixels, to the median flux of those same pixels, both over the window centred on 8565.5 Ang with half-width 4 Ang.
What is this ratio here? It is 1.08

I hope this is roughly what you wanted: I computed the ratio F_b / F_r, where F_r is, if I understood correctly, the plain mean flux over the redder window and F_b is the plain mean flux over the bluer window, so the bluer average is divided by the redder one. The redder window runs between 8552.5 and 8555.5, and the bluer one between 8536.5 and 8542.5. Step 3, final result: 1.06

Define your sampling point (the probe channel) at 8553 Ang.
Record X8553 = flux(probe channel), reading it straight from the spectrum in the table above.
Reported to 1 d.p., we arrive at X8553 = 190.4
